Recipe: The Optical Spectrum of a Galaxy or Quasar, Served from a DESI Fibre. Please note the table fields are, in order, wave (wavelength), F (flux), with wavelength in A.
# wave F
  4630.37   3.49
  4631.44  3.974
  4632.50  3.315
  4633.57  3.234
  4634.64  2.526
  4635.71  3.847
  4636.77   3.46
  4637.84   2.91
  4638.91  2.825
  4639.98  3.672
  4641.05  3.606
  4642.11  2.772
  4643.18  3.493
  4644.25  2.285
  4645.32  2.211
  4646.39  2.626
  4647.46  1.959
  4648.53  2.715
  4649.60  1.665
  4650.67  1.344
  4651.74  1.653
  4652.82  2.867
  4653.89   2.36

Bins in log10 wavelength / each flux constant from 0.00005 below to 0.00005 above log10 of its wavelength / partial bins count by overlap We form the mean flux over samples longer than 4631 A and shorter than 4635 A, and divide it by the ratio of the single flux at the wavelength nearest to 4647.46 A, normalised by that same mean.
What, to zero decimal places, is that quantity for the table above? 5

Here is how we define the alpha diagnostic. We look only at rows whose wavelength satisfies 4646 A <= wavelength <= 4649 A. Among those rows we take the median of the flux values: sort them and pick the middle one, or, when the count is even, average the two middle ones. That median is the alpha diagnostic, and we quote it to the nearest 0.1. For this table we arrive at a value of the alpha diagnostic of 2.6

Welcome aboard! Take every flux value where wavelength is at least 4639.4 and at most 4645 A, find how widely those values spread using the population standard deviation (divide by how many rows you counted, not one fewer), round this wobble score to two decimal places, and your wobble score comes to 0.55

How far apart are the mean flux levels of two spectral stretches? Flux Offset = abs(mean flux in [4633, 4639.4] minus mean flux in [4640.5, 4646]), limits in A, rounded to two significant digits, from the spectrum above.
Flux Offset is 0.26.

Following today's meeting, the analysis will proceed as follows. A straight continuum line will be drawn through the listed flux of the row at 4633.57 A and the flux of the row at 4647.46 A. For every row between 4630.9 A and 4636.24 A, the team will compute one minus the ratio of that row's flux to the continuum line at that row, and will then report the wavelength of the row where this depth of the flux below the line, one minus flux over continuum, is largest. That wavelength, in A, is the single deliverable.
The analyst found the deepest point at 4634.64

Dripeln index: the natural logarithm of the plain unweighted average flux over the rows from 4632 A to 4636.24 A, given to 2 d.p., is 1.17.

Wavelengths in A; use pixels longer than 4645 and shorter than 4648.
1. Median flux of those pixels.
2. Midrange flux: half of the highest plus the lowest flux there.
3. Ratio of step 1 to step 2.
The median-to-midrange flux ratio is 0.96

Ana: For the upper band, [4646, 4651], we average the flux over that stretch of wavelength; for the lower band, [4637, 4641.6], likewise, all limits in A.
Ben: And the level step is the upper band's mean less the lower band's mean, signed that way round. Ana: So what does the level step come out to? -1.19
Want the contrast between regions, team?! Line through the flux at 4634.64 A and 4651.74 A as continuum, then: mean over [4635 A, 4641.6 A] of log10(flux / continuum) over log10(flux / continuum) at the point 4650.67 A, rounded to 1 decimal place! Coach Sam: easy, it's -1.5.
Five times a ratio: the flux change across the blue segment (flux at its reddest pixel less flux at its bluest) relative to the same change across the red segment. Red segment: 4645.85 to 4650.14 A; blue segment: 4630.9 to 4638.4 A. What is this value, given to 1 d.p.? 5.5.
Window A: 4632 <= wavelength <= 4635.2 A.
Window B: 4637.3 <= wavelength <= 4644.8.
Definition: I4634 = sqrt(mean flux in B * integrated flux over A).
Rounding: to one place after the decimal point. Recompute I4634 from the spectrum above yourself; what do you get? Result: 5.5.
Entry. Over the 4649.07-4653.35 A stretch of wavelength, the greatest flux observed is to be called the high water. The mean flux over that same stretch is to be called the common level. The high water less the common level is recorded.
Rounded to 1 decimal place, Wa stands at 1.0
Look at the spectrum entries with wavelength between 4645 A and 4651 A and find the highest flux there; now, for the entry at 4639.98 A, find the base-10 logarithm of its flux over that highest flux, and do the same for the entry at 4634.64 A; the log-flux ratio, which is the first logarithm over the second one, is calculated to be -4.2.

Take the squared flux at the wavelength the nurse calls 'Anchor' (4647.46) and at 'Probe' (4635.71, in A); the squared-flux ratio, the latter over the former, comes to 3.9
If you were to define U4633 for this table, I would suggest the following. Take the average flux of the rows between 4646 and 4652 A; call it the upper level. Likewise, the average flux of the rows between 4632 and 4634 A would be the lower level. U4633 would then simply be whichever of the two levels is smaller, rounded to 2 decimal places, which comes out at 1.99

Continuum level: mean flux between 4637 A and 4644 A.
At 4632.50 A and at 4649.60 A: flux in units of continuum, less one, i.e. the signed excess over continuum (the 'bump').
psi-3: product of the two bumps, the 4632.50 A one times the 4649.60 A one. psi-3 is -0.02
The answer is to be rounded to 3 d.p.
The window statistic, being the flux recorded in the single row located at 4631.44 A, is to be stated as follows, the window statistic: 3.974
